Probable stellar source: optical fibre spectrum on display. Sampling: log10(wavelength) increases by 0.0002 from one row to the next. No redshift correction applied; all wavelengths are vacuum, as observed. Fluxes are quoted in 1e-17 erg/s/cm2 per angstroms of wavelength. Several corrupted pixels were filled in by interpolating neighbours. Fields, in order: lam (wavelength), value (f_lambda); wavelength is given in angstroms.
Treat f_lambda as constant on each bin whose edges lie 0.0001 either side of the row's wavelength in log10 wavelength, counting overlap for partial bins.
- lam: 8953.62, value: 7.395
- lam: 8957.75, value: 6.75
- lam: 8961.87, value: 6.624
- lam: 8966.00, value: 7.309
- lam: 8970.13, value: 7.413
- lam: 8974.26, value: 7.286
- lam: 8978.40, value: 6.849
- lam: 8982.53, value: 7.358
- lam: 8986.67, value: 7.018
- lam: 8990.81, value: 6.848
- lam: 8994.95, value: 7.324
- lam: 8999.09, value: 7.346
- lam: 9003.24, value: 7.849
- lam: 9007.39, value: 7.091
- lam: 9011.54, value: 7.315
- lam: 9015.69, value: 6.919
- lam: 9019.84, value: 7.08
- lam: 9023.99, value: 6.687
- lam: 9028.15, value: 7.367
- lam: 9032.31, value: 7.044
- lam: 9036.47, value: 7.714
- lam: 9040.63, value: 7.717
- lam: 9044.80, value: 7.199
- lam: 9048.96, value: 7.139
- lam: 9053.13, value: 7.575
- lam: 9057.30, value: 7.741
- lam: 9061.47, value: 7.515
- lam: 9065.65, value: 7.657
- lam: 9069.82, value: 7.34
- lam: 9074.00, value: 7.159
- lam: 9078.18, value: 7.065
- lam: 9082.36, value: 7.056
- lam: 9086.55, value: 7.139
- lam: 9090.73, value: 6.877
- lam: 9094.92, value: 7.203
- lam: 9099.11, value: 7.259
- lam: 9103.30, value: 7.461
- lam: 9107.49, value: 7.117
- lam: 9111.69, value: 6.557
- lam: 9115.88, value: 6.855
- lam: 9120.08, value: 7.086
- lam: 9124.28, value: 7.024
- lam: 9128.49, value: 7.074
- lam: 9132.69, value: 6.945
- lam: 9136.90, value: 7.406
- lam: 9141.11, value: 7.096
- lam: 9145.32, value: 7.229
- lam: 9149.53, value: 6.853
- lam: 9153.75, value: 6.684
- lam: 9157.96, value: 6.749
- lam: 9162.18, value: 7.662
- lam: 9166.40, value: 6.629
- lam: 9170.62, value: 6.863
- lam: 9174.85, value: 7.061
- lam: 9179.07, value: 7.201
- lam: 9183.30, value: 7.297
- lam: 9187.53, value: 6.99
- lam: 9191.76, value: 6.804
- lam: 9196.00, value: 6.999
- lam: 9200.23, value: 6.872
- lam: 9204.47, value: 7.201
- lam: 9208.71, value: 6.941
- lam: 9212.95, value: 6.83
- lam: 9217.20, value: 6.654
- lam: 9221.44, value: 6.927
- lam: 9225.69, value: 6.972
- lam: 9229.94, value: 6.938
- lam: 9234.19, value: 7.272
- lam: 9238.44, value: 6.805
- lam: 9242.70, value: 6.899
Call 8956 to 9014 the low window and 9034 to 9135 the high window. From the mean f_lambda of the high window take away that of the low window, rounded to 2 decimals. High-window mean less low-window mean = 0.06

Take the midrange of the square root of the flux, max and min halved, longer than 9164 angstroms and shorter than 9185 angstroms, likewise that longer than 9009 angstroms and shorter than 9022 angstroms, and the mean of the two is 2.65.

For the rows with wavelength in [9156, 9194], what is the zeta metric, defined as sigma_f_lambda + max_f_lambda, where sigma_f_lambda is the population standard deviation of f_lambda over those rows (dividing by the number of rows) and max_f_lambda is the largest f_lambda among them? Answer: 7.96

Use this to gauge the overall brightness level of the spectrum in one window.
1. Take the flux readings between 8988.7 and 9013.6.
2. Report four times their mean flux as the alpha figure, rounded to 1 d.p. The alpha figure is 29.2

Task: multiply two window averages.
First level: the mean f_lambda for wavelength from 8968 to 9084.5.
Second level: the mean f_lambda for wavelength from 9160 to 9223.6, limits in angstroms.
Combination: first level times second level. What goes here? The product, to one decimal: 50.9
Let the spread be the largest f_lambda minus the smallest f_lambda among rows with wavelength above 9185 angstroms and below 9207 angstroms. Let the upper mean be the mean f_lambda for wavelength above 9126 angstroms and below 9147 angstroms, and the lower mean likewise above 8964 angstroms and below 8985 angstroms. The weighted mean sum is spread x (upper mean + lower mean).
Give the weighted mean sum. 5.7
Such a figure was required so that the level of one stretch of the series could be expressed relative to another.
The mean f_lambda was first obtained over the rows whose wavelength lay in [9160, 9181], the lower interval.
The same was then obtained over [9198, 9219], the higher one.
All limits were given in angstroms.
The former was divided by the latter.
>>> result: 1.03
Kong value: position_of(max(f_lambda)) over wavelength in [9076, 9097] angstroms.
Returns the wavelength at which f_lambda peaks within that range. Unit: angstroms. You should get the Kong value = 9094.92 angstroms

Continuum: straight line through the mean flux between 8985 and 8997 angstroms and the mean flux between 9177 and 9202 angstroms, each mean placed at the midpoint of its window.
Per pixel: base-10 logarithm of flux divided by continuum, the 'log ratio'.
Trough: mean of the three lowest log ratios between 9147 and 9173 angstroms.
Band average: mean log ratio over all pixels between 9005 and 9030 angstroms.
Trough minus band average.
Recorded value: -0.023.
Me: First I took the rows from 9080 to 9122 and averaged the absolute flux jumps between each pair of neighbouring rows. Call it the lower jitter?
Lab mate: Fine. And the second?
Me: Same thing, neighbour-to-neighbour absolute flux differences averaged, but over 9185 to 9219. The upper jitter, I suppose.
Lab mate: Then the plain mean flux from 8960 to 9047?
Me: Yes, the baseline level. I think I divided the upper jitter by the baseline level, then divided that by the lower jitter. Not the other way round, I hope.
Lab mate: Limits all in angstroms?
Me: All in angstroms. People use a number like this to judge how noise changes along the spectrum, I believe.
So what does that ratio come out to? 0.10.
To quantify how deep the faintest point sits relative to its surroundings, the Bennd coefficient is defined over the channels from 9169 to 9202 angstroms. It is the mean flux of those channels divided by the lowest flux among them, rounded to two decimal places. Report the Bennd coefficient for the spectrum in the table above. 1.03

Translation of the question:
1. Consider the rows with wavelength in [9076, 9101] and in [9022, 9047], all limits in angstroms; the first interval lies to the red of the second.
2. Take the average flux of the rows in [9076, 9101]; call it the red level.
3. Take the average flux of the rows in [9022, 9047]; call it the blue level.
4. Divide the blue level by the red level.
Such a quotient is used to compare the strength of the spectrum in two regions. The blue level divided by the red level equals 1.03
